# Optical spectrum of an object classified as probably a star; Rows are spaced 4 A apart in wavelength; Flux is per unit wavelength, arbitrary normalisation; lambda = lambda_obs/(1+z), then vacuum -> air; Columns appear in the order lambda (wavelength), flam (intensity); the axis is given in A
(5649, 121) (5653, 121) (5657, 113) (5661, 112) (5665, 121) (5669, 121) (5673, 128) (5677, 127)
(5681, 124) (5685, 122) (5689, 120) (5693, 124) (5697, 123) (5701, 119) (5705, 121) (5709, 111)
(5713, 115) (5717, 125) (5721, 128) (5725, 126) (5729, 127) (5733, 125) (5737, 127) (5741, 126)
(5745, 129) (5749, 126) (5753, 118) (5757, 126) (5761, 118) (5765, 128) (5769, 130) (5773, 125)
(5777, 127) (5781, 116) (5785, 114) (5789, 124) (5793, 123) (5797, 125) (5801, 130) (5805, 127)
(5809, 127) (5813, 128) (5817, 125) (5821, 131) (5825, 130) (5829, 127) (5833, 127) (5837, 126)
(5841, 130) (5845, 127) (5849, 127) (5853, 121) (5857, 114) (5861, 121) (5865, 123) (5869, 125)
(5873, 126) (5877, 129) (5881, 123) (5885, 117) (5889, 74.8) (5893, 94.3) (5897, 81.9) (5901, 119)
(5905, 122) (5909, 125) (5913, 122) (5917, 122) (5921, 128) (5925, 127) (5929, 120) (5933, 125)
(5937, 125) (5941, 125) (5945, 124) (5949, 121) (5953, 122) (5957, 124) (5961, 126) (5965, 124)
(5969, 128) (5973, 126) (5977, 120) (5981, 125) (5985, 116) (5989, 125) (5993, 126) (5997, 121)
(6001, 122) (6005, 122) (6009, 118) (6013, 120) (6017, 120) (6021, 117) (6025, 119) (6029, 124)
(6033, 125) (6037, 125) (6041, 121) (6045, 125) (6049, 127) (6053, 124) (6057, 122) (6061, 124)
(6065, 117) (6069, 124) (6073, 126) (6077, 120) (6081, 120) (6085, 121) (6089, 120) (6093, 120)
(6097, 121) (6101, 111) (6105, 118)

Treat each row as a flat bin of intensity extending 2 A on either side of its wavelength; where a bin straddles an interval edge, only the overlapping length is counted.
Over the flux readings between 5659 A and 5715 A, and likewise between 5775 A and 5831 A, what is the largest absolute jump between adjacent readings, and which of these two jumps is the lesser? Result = 10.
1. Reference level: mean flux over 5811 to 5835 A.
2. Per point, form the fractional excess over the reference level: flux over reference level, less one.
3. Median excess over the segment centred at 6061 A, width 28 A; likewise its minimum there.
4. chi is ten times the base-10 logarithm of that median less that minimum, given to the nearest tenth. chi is -12.6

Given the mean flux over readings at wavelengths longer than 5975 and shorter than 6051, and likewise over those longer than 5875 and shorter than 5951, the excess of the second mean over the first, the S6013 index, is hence -5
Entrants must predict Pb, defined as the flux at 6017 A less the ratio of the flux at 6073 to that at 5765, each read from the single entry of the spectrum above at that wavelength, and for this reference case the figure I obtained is 119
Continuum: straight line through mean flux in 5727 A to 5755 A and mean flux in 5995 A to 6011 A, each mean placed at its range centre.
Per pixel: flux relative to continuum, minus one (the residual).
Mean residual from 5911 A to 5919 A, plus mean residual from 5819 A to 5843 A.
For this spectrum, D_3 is 0.04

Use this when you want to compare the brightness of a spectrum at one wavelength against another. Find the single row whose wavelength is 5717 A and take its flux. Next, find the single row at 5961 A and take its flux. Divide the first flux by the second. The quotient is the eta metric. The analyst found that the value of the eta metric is 0.99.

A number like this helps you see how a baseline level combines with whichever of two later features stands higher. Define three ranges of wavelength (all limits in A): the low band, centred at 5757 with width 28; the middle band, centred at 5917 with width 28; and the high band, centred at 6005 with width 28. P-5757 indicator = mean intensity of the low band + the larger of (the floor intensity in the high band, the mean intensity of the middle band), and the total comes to 249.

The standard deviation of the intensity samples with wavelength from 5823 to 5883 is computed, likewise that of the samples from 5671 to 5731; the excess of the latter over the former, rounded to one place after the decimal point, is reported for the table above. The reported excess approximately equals 0.7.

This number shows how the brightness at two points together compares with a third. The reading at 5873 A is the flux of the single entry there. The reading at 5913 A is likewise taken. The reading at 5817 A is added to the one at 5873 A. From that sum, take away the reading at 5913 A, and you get 129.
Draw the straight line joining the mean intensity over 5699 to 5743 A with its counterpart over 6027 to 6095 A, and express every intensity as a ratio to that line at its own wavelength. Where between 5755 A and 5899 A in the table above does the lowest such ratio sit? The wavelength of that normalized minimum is 5889 A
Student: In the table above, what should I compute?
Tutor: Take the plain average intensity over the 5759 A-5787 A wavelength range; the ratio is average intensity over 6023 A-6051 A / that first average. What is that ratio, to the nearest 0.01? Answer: 1.01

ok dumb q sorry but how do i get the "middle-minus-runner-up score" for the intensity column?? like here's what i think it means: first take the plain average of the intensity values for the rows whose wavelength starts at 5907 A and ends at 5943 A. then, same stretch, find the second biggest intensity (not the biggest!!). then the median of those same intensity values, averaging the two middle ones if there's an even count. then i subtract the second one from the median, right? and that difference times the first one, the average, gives -249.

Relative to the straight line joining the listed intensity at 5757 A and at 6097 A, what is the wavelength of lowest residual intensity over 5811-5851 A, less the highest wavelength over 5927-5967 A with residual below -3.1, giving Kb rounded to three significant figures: -112 A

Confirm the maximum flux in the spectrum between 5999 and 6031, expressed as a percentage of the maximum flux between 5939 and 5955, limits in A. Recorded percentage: 99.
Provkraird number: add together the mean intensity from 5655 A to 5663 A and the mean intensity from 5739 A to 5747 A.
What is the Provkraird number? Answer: 240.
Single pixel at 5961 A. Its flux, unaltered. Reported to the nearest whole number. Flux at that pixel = 126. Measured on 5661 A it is 112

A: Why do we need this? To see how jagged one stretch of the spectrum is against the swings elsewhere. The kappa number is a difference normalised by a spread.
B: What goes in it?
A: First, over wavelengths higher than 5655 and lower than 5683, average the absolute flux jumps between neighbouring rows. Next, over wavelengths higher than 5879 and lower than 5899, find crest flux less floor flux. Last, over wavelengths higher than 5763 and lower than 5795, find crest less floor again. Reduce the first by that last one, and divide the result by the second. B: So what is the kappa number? -0.26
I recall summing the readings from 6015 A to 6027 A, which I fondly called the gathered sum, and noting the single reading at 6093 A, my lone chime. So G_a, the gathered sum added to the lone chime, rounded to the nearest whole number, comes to 476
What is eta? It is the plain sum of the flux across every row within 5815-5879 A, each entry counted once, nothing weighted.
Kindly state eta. 2009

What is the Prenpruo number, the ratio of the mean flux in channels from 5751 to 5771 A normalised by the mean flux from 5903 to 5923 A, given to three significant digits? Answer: 1.00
